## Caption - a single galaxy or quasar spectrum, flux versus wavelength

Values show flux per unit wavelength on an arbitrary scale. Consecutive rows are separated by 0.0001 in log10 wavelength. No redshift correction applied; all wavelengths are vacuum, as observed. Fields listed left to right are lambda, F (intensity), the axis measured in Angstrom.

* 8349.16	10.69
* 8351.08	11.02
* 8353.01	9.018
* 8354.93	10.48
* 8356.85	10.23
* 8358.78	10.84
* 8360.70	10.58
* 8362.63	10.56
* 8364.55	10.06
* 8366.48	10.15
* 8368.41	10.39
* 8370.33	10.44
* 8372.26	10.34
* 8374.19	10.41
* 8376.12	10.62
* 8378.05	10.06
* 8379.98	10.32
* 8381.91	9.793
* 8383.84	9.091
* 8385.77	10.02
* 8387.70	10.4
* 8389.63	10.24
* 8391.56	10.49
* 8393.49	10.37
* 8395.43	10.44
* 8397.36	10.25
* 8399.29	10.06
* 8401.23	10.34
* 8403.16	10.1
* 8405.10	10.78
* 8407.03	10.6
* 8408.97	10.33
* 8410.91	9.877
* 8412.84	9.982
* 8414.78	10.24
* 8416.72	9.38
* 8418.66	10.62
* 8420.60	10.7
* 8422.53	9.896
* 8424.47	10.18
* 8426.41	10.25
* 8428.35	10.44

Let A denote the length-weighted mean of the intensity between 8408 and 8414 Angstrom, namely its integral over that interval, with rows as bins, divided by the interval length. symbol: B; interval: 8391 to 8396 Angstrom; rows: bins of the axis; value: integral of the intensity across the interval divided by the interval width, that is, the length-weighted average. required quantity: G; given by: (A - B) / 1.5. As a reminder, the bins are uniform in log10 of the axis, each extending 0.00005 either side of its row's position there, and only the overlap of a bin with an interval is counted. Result -0.2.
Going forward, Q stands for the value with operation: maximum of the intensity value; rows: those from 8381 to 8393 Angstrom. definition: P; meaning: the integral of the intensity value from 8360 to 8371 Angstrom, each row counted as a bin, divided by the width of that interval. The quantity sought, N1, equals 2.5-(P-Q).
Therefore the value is 2.6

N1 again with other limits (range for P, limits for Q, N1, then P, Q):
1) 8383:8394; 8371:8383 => 3.0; 10.1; 10.62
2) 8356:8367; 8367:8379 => 2.7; 10.4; 10.62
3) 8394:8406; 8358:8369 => 3.0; 10.3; 10.84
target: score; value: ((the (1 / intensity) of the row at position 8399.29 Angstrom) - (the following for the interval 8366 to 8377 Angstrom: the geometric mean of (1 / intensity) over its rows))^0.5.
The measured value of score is 0.06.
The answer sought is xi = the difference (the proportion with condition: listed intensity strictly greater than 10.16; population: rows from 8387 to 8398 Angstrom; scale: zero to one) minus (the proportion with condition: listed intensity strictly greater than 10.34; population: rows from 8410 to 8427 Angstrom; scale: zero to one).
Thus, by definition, 0.8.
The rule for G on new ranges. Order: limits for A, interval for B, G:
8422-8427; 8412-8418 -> 0.1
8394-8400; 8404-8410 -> -0.2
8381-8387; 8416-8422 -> -0.4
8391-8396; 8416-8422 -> 0.1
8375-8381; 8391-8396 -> -0.1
